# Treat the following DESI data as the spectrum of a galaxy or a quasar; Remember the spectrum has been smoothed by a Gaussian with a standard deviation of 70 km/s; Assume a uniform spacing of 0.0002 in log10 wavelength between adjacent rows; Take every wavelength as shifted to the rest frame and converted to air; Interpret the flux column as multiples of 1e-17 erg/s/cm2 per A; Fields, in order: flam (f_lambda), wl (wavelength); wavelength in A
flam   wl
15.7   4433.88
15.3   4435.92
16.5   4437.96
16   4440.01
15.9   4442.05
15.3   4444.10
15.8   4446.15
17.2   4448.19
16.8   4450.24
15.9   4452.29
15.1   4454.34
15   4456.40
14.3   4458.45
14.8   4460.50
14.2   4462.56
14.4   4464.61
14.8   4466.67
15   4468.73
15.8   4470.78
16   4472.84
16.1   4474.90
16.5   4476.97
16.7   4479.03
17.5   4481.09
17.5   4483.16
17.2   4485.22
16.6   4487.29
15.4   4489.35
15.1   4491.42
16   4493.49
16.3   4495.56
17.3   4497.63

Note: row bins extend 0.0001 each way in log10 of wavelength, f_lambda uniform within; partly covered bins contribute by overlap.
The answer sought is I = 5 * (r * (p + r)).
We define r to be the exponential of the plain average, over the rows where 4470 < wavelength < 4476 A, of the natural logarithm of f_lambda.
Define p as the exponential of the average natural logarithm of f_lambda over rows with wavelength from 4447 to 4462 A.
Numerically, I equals 2516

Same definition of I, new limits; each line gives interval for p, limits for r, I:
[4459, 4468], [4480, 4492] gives 2566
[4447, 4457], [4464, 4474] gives 2367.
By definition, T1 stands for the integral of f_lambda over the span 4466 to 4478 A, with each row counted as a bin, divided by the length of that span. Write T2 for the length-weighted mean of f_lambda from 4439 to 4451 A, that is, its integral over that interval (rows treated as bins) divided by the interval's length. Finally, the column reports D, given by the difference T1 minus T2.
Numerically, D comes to -0.4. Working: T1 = 15.7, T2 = 16.2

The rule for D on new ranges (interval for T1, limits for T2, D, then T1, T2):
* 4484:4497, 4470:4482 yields -0.3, 16.2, 16.4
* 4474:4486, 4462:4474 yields 1.8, 16.9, 15.1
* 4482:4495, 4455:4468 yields 1.7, 16.3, 14.6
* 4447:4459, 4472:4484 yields -0.9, 15.8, 16.7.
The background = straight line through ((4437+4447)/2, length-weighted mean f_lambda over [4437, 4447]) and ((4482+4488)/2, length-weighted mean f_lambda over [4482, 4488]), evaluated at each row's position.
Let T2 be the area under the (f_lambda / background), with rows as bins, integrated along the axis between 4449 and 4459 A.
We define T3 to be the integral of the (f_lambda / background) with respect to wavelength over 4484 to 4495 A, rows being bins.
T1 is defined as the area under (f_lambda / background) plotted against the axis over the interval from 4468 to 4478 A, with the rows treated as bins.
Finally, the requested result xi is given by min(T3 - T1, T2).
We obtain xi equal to 0.8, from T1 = 9.5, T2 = 9.55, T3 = 10.3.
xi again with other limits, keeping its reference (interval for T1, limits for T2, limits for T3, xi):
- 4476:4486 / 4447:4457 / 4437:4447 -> 0.0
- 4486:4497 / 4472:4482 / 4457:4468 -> -0.4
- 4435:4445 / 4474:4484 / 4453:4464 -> -0.1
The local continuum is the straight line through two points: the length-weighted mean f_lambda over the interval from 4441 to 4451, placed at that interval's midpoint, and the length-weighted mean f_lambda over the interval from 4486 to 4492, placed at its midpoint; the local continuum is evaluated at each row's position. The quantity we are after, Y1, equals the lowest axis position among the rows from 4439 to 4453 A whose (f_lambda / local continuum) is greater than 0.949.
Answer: 4440.01 A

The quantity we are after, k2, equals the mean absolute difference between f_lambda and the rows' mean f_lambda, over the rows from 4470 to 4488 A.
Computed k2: 0.5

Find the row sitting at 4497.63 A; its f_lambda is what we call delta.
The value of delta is 17.3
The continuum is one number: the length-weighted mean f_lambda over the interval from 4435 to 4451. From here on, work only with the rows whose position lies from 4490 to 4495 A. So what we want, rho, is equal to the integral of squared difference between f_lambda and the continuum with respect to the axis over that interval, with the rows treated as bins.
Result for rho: 2.3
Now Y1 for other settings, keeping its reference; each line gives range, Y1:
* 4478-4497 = 4479.03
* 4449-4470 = 4450.24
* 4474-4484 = 4474.90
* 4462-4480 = 4470.78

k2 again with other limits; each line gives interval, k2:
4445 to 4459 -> 0.8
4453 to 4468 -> 0.3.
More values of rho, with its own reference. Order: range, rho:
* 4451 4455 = 1.9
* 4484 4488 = 3.3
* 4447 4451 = 3.4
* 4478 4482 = 4.6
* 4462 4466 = 12.2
